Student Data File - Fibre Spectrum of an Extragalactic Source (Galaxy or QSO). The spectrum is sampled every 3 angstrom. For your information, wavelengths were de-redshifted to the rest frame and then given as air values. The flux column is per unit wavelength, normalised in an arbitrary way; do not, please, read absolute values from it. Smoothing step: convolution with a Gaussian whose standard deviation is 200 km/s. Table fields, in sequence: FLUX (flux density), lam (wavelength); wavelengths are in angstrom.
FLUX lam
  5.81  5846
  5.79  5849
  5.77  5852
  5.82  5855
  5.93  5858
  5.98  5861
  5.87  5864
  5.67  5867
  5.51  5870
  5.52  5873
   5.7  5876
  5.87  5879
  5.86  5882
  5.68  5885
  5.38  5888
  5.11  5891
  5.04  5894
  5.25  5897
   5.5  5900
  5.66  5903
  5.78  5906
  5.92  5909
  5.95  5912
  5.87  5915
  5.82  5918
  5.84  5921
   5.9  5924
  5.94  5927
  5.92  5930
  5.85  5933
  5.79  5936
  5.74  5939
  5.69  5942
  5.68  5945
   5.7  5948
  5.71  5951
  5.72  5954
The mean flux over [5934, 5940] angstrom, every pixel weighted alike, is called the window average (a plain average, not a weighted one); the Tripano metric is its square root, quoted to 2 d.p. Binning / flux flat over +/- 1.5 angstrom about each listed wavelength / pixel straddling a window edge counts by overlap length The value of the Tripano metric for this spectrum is 2.40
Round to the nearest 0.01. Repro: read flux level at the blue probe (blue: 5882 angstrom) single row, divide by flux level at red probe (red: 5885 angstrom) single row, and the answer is 1.03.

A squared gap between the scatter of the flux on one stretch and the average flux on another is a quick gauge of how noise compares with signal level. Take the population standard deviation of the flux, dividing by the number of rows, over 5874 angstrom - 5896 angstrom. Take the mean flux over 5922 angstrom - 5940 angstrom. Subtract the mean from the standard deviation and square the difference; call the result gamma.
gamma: 30.7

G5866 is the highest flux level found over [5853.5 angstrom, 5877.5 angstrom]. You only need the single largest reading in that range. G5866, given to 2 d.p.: 5.98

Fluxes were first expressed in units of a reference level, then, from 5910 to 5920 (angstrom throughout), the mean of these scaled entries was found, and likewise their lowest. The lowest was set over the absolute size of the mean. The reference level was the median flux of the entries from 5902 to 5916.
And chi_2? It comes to 0.990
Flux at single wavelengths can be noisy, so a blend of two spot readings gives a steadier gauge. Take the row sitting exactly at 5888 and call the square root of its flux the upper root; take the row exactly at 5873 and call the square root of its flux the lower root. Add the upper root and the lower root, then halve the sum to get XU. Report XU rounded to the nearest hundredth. 2.33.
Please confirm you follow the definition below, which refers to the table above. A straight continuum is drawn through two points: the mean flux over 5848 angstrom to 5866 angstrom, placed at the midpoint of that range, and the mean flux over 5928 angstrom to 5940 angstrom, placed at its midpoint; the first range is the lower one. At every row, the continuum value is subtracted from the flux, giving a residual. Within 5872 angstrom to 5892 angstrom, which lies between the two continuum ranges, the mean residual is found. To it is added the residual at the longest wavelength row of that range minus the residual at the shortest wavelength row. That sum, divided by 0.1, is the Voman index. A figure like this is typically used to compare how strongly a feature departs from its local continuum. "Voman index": -7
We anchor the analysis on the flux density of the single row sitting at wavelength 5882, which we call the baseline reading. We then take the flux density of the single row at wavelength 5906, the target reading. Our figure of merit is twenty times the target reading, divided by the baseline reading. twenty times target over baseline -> 19.7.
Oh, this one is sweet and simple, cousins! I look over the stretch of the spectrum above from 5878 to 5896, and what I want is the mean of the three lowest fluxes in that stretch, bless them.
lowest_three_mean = 5.18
